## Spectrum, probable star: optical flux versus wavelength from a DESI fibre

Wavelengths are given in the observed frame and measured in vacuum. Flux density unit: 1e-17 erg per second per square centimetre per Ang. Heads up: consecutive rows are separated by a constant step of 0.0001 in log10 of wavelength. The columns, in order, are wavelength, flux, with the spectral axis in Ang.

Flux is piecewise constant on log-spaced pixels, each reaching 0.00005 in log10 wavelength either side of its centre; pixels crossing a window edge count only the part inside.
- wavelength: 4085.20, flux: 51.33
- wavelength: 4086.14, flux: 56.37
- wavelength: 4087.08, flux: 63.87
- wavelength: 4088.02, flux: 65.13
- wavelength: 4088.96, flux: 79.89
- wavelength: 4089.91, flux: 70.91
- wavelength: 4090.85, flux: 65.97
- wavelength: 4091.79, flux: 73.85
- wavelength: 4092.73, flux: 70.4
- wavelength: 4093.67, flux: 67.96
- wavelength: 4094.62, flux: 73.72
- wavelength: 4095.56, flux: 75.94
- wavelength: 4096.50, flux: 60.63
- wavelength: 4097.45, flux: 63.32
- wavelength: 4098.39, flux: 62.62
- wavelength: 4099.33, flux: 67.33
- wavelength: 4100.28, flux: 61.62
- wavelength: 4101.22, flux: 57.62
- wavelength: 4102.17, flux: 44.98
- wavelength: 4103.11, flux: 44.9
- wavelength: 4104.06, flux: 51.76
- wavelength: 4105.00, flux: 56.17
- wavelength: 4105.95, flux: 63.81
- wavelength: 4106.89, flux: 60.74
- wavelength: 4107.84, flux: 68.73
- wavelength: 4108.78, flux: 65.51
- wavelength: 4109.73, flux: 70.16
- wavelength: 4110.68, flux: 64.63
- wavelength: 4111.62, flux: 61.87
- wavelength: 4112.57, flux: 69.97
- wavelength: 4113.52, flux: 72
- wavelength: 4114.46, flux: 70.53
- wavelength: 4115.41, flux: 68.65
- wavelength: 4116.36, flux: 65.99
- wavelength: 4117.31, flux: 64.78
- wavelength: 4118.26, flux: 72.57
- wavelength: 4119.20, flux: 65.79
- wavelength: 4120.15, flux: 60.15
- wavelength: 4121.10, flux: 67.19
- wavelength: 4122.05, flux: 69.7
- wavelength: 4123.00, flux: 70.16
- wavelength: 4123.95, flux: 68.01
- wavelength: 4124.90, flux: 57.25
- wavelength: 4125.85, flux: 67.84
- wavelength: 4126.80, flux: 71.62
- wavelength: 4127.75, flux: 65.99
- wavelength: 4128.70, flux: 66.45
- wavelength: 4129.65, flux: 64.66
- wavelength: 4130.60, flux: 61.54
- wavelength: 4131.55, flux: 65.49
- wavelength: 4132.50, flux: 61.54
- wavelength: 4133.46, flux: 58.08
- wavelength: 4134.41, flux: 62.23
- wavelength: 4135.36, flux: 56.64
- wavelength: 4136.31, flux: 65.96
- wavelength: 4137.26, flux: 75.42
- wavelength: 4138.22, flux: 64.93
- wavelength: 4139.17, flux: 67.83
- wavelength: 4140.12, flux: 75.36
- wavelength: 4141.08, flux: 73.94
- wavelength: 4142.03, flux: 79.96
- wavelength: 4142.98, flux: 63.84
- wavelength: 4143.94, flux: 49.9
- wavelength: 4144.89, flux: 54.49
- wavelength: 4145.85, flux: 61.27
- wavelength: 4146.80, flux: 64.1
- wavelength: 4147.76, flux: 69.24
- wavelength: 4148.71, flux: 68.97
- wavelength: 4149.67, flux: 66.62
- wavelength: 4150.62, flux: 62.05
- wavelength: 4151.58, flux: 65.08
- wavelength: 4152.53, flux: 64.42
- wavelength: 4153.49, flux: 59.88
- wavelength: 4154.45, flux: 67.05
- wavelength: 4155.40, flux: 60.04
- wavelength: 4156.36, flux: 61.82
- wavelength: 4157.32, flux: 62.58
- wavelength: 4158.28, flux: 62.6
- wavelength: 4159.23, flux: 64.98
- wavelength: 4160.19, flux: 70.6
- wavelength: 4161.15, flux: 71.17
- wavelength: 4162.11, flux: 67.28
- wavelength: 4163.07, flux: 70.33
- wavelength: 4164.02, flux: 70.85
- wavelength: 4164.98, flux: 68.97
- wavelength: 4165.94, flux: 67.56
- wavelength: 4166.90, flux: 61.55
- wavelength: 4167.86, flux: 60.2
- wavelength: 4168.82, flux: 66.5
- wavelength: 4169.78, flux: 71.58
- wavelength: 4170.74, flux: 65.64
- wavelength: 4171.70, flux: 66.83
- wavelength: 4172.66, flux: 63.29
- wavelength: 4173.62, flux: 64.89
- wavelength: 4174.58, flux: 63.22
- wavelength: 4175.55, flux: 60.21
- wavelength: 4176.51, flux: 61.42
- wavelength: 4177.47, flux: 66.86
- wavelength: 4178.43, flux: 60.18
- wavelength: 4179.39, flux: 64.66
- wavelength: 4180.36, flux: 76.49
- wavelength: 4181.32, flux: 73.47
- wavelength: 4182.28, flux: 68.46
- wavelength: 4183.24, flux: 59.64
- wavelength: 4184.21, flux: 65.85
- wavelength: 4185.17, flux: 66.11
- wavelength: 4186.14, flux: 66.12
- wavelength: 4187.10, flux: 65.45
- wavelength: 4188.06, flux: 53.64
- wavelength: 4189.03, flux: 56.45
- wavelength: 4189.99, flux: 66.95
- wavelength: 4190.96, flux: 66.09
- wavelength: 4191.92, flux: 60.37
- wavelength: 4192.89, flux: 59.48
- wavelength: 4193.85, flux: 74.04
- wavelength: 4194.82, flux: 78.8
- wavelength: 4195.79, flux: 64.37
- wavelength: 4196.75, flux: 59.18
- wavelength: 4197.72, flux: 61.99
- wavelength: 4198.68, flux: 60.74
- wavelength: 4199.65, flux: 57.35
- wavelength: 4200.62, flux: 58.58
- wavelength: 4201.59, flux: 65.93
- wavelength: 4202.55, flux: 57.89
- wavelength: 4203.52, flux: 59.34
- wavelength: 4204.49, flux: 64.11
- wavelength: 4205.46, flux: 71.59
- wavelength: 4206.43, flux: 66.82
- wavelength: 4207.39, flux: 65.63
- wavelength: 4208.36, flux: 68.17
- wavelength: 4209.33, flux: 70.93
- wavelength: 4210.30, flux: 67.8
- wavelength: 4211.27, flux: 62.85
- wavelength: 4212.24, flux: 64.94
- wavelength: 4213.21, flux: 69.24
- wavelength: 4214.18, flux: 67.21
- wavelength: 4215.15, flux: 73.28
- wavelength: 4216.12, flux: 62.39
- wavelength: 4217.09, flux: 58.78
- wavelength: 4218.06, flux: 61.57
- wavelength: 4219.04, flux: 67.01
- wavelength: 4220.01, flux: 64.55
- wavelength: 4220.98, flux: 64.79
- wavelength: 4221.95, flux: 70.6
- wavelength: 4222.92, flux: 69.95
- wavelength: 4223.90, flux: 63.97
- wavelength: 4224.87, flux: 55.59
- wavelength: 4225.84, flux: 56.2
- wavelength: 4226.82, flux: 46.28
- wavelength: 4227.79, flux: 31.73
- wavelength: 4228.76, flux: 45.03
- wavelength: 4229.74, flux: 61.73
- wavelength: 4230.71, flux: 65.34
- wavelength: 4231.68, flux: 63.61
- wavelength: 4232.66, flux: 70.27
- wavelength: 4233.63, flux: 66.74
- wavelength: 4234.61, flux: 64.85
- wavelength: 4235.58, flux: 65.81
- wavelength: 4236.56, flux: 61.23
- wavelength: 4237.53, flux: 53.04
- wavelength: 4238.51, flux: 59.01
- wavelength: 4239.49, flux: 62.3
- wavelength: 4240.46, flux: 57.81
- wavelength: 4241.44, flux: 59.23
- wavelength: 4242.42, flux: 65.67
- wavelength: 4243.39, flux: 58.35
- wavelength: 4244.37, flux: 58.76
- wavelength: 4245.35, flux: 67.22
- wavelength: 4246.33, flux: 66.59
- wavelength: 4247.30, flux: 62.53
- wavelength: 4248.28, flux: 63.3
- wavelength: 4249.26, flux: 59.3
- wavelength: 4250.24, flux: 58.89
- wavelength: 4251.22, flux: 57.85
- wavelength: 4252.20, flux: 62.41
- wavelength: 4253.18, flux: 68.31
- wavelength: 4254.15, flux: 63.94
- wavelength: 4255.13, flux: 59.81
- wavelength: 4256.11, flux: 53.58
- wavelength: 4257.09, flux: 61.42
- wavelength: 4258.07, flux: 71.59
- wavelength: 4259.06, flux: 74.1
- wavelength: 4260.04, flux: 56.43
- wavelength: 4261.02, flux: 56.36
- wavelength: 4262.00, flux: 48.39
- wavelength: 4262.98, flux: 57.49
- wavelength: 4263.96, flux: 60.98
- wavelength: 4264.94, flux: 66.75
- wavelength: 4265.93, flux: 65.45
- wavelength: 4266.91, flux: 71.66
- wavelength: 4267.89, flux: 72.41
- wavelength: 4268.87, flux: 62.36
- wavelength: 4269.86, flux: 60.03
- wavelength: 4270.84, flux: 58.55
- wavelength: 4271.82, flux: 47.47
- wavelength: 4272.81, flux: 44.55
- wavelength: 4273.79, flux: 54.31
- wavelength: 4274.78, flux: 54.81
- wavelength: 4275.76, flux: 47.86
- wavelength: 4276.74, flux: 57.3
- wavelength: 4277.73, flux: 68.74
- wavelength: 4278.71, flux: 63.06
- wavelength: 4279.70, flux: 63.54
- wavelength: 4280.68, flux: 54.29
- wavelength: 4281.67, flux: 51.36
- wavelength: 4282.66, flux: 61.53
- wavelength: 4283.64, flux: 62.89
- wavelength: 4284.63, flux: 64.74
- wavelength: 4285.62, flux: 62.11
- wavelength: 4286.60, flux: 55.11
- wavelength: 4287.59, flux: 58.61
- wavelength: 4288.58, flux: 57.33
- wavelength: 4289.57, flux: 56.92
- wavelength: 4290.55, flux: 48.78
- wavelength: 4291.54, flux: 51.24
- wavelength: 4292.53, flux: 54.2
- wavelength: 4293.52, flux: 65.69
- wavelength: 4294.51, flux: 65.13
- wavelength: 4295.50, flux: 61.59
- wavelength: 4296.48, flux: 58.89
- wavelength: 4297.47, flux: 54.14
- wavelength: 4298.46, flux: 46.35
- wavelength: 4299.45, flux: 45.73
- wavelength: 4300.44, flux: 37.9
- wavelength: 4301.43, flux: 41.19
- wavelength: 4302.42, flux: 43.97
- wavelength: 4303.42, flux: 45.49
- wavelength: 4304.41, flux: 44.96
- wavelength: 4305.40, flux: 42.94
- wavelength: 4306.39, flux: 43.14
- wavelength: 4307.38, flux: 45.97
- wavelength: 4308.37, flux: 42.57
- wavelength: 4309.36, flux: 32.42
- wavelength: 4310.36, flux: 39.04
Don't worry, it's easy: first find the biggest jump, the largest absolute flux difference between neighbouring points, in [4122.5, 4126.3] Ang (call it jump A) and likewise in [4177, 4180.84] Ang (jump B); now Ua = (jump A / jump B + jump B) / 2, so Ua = 6.4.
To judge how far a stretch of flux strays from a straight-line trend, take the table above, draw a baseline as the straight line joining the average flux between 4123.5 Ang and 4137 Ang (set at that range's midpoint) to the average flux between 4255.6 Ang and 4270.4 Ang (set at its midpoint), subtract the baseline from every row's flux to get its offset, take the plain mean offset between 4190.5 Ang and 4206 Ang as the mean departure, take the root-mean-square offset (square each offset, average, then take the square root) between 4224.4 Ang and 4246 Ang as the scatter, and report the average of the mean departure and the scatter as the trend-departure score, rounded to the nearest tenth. 5.0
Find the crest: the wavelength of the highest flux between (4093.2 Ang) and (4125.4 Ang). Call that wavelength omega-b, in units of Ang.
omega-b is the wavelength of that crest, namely 4095.56 Ang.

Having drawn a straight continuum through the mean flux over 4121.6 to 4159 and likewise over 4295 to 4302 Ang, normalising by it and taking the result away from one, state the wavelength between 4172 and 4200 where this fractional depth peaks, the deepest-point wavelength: 4188.06 Ang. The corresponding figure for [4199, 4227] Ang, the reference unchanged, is 4226.82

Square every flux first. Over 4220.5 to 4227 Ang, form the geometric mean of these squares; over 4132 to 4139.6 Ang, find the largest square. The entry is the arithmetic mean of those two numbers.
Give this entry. 4673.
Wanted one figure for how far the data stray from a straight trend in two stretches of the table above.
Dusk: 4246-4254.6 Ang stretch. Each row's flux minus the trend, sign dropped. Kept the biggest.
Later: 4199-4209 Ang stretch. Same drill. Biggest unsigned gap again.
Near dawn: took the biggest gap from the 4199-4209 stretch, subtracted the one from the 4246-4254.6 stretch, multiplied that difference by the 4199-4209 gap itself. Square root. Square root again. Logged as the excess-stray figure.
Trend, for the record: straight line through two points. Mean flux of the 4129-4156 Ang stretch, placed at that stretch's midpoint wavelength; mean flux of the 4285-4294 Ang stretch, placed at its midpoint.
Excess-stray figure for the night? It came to 1.6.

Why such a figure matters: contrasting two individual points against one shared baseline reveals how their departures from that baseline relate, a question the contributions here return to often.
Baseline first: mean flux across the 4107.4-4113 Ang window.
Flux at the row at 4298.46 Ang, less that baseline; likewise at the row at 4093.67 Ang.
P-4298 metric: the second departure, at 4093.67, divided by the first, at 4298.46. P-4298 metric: -0.1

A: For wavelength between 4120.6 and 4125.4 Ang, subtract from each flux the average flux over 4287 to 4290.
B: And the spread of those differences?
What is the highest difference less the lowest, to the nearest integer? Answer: 13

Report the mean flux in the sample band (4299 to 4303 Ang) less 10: 32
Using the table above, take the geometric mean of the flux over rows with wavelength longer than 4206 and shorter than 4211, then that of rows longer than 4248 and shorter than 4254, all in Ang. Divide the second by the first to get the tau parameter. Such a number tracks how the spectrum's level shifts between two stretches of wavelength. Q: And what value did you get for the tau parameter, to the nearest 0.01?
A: 0.91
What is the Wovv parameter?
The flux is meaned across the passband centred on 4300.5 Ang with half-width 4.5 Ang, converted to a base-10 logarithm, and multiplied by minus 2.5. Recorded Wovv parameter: -4.17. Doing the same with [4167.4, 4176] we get -4.53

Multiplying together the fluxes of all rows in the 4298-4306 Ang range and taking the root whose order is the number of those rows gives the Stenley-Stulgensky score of 43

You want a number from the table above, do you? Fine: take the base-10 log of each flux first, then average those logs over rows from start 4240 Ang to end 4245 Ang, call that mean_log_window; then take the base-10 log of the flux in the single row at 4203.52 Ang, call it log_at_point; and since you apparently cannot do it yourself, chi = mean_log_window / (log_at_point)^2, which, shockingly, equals 0.565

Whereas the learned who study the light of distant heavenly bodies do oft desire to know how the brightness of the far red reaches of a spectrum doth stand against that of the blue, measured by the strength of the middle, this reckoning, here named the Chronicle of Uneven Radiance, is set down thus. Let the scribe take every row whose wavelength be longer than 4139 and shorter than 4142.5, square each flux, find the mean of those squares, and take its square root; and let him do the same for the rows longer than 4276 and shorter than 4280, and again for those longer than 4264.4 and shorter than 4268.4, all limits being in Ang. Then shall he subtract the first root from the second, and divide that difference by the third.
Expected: -0.16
